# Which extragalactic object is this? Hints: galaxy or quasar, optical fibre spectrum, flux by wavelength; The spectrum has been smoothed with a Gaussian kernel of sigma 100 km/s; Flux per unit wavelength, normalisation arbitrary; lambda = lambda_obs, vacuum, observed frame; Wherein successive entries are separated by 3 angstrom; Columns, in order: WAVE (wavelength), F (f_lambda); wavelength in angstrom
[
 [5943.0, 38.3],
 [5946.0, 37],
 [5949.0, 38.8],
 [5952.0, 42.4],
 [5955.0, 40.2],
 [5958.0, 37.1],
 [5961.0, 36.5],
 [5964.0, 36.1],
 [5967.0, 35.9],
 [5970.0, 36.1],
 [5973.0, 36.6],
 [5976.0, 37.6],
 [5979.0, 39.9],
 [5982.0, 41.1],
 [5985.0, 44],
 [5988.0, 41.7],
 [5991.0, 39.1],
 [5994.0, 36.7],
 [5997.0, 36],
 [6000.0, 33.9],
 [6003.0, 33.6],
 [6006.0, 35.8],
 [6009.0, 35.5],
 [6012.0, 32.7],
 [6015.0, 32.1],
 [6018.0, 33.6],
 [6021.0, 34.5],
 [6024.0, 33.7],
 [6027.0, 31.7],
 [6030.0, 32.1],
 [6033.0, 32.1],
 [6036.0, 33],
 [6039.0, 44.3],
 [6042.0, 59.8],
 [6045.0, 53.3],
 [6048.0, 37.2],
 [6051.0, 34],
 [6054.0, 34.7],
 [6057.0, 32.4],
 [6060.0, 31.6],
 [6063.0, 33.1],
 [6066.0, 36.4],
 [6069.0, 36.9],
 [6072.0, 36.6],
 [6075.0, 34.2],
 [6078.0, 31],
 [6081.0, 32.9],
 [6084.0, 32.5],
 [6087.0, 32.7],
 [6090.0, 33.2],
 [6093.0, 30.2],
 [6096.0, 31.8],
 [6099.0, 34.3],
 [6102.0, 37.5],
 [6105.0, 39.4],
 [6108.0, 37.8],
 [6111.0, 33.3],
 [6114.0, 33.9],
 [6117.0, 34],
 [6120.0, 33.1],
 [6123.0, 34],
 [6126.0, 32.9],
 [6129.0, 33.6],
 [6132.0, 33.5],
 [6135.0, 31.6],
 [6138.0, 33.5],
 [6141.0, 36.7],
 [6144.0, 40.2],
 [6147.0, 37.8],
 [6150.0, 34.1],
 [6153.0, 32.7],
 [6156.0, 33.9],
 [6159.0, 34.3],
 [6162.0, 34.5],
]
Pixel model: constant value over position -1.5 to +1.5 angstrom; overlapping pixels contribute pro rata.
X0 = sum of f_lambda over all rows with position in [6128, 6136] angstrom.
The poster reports 99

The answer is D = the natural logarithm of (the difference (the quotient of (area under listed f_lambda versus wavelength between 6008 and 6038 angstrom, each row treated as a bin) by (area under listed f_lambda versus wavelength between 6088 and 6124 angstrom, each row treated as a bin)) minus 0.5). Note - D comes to -1.2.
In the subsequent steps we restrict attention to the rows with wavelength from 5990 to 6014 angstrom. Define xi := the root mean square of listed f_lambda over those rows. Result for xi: 35.5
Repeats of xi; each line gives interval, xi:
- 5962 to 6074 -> 37.3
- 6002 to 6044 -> 36.8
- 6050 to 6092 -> 33.8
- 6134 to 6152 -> 35.8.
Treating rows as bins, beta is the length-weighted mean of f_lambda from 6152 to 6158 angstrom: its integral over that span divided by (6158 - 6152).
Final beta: 33.4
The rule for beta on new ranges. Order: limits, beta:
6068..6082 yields 34.3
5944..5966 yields 38.2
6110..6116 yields 33.7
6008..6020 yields 33.4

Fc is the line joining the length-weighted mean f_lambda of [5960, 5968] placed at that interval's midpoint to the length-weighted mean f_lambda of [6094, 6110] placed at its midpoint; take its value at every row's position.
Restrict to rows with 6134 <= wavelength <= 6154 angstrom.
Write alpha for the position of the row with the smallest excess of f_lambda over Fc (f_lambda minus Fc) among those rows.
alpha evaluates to 6135.0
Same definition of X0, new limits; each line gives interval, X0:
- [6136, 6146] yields 110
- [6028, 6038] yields 97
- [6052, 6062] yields 99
